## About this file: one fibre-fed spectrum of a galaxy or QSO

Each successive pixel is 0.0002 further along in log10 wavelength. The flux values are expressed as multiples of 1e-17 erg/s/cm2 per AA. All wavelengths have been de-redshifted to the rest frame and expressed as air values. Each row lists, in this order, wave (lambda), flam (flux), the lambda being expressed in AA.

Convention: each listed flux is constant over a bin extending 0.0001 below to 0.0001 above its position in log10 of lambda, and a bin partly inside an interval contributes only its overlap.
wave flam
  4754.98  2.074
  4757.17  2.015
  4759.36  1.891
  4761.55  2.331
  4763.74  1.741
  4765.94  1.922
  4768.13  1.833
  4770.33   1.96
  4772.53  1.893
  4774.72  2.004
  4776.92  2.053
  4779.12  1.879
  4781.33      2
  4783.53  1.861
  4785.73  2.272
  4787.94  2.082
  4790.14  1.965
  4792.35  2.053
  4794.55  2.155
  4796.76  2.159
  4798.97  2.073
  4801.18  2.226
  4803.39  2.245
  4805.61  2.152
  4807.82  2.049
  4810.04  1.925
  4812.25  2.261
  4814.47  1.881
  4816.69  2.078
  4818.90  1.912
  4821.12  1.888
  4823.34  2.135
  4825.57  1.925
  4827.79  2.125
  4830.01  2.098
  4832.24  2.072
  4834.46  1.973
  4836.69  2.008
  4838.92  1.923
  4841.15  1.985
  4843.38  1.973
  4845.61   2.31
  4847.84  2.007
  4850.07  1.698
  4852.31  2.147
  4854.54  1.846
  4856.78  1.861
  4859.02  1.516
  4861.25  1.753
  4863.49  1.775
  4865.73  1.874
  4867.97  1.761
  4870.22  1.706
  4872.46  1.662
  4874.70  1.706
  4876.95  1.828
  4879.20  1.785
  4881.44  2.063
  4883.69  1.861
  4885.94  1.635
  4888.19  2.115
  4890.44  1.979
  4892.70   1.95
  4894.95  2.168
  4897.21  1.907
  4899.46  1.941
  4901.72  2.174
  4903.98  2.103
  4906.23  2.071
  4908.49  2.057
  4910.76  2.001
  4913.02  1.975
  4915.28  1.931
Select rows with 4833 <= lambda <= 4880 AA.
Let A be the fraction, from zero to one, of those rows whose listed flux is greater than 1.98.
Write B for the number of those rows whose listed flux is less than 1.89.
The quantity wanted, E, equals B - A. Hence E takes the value 12.8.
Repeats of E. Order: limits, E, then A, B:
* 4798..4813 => -0.9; 0.9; 0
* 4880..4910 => 1.5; 0.5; 2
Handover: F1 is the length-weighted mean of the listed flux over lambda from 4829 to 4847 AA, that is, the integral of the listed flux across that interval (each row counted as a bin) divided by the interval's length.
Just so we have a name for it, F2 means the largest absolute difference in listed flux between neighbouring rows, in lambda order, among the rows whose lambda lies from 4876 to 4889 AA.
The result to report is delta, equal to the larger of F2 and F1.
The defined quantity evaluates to 2.04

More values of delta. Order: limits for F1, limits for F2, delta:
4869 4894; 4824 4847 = 1.85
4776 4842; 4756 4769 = 2.05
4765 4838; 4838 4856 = 2.03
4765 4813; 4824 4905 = 2.05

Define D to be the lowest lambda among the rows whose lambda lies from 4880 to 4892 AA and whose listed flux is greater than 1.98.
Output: 4881.44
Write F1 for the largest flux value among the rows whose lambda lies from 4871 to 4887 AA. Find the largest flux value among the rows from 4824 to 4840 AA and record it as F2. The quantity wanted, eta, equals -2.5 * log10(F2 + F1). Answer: -1.56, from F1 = 2.063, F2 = 2.125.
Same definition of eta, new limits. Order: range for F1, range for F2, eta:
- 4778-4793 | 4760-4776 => -1.66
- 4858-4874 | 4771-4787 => -1.54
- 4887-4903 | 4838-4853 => -1.63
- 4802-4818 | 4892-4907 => -1.62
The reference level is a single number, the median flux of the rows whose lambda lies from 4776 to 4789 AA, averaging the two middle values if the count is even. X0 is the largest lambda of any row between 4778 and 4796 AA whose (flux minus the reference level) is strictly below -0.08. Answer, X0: 4783.53 AA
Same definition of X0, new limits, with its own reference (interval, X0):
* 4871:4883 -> 4879.20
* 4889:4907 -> 4899.46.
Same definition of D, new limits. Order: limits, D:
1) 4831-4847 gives 4832.24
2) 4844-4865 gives 4845.61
